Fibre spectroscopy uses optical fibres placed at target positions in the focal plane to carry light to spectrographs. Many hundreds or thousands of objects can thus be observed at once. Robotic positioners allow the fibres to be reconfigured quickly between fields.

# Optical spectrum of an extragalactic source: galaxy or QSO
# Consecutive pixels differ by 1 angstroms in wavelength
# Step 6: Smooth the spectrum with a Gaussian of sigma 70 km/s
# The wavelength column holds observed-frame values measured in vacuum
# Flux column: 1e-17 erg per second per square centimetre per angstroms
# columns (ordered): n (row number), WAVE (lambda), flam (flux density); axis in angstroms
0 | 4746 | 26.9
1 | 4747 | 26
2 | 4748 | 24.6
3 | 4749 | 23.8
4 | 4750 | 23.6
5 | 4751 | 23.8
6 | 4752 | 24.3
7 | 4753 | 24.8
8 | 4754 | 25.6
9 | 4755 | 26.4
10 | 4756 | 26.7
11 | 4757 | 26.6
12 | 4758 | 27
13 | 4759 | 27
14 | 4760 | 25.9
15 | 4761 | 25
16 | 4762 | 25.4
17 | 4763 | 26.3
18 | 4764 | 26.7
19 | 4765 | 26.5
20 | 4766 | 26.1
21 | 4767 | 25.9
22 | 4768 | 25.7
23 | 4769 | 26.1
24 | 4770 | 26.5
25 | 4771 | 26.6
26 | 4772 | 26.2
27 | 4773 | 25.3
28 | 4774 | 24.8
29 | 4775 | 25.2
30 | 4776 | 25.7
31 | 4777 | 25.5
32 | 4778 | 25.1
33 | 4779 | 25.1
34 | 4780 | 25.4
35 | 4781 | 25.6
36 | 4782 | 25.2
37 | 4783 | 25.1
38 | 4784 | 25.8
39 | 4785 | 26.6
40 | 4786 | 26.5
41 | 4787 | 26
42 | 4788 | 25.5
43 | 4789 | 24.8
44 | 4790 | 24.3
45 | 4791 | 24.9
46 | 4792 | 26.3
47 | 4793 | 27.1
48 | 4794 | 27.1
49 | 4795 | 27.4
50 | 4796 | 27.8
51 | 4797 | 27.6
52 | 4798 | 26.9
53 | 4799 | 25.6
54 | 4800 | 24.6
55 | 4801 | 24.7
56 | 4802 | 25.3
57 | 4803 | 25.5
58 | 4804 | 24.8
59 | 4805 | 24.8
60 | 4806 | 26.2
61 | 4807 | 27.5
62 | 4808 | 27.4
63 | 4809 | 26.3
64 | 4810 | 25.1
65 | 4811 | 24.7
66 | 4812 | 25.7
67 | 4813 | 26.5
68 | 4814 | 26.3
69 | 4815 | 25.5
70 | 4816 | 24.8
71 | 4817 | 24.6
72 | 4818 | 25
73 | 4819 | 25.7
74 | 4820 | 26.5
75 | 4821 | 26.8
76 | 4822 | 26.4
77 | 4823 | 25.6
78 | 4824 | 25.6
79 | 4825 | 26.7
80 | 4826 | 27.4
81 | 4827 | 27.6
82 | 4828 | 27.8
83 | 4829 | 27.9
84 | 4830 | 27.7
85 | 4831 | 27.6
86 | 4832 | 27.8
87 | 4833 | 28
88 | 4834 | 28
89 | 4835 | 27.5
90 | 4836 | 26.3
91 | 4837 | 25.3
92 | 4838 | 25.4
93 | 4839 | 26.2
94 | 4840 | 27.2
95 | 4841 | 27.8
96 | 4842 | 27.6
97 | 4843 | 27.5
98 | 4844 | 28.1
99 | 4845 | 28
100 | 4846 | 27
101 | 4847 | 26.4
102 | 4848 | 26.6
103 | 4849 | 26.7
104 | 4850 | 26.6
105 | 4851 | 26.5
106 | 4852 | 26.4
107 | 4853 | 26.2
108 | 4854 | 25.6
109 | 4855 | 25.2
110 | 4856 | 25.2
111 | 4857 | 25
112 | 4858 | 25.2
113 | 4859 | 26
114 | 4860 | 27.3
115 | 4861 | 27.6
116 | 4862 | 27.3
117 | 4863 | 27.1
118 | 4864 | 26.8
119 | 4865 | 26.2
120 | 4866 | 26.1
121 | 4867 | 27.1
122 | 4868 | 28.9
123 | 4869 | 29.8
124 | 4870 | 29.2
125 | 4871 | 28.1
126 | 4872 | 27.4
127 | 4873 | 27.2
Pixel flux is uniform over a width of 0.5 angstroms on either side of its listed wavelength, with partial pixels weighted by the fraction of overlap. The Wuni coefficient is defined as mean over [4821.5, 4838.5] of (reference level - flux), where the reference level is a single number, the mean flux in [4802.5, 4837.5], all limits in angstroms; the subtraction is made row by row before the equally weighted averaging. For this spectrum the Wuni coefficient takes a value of -0.61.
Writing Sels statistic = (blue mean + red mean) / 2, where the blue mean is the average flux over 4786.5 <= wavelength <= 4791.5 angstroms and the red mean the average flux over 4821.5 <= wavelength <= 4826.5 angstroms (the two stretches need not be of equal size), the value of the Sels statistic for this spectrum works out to 25.7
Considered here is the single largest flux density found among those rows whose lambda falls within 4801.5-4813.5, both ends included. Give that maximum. 27.5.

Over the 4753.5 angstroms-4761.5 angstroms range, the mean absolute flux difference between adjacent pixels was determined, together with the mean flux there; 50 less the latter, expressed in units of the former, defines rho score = 46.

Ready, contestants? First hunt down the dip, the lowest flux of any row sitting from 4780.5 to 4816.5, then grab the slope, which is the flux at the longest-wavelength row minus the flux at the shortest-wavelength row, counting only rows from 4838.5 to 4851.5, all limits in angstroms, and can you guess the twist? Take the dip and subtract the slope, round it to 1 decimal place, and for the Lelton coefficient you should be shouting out 24.0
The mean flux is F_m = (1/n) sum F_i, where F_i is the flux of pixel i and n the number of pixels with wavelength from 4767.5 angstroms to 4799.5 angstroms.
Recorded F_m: 25.9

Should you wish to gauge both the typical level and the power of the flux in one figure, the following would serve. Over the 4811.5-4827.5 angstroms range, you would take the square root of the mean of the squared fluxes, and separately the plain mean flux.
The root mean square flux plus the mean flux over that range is 52.1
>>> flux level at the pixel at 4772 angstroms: 26.2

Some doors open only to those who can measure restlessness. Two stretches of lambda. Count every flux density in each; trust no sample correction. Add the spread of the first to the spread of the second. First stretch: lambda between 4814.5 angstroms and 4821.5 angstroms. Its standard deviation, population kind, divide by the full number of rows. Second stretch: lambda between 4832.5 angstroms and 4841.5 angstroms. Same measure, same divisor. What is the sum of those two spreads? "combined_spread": 1.80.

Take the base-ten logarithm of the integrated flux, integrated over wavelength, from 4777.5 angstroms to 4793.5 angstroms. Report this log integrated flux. 2.61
